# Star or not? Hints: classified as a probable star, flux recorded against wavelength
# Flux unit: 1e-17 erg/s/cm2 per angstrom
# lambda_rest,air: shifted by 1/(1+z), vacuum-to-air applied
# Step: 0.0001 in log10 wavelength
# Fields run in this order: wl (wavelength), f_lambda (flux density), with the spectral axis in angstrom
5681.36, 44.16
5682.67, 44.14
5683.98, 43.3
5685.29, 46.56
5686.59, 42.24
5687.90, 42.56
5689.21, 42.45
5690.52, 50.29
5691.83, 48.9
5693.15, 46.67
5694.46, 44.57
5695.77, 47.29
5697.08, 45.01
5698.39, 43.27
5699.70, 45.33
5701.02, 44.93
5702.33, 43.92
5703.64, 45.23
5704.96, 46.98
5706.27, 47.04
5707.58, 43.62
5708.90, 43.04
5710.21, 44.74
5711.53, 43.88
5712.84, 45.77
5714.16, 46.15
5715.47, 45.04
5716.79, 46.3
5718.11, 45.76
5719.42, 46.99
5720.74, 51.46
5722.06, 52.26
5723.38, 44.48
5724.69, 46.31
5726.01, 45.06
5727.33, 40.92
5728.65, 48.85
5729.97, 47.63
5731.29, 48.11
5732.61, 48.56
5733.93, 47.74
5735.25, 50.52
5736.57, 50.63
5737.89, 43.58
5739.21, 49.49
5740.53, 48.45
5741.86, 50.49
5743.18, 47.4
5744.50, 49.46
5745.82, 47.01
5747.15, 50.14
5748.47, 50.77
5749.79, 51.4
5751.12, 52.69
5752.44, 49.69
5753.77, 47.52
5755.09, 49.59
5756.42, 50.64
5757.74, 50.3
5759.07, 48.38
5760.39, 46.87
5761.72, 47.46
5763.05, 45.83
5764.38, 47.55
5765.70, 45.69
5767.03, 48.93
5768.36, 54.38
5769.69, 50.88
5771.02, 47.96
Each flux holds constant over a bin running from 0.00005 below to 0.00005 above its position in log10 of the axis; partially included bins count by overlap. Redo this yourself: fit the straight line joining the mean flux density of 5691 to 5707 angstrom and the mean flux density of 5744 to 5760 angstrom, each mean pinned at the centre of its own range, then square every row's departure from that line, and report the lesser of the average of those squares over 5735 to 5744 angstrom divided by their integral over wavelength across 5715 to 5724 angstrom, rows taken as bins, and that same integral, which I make 0.079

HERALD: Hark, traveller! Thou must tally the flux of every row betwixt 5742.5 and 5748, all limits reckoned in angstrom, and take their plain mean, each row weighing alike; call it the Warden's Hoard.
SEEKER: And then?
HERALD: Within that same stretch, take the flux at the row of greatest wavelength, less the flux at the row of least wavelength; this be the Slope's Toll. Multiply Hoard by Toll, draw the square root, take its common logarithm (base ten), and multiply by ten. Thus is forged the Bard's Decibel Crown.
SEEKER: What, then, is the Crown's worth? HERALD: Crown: 11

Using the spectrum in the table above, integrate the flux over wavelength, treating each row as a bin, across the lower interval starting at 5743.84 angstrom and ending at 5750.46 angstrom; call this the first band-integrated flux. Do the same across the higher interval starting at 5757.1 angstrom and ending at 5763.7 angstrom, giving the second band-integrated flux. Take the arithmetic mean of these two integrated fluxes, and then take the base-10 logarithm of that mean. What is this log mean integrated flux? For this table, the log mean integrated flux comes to 2.51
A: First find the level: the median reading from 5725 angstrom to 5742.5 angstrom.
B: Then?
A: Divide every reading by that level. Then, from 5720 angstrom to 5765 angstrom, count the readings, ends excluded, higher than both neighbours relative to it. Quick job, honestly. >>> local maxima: 11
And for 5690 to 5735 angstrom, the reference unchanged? 10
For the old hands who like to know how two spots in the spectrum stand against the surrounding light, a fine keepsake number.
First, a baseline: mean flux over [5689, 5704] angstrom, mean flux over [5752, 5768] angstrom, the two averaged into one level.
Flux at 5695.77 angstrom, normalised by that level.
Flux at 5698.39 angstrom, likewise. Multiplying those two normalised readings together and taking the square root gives 0.96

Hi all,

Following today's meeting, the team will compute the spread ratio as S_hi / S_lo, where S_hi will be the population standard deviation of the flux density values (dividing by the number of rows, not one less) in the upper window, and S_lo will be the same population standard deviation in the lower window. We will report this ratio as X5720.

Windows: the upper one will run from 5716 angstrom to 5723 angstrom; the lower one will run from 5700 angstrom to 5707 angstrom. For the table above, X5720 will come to 2.3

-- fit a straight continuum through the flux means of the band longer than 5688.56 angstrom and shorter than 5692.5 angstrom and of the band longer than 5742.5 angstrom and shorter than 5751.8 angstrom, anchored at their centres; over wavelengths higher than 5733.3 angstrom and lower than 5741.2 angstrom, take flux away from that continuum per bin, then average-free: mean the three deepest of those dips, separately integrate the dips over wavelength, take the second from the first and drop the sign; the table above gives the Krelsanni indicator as 5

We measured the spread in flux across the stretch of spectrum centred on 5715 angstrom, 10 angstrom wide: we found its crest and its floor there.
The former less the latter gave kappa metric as 3.1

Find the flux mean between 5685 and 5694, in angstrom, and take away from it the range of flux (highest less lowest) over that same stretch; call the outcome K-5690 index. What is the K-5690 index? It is 37.6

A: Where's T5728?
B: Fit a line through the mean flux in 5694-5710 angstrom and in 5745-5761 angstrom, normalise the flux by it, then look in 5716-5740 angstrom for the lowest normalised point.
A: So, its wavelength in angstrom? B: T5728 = 5727.33 angstrom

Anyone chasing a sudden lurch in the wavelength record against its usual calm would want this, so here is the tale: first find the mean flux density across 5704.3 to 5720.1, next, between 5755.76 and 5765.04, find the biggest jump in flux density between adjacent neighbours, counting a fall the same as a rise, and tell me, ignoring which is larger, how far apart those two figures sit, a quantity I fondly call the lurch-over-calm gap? 43.5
